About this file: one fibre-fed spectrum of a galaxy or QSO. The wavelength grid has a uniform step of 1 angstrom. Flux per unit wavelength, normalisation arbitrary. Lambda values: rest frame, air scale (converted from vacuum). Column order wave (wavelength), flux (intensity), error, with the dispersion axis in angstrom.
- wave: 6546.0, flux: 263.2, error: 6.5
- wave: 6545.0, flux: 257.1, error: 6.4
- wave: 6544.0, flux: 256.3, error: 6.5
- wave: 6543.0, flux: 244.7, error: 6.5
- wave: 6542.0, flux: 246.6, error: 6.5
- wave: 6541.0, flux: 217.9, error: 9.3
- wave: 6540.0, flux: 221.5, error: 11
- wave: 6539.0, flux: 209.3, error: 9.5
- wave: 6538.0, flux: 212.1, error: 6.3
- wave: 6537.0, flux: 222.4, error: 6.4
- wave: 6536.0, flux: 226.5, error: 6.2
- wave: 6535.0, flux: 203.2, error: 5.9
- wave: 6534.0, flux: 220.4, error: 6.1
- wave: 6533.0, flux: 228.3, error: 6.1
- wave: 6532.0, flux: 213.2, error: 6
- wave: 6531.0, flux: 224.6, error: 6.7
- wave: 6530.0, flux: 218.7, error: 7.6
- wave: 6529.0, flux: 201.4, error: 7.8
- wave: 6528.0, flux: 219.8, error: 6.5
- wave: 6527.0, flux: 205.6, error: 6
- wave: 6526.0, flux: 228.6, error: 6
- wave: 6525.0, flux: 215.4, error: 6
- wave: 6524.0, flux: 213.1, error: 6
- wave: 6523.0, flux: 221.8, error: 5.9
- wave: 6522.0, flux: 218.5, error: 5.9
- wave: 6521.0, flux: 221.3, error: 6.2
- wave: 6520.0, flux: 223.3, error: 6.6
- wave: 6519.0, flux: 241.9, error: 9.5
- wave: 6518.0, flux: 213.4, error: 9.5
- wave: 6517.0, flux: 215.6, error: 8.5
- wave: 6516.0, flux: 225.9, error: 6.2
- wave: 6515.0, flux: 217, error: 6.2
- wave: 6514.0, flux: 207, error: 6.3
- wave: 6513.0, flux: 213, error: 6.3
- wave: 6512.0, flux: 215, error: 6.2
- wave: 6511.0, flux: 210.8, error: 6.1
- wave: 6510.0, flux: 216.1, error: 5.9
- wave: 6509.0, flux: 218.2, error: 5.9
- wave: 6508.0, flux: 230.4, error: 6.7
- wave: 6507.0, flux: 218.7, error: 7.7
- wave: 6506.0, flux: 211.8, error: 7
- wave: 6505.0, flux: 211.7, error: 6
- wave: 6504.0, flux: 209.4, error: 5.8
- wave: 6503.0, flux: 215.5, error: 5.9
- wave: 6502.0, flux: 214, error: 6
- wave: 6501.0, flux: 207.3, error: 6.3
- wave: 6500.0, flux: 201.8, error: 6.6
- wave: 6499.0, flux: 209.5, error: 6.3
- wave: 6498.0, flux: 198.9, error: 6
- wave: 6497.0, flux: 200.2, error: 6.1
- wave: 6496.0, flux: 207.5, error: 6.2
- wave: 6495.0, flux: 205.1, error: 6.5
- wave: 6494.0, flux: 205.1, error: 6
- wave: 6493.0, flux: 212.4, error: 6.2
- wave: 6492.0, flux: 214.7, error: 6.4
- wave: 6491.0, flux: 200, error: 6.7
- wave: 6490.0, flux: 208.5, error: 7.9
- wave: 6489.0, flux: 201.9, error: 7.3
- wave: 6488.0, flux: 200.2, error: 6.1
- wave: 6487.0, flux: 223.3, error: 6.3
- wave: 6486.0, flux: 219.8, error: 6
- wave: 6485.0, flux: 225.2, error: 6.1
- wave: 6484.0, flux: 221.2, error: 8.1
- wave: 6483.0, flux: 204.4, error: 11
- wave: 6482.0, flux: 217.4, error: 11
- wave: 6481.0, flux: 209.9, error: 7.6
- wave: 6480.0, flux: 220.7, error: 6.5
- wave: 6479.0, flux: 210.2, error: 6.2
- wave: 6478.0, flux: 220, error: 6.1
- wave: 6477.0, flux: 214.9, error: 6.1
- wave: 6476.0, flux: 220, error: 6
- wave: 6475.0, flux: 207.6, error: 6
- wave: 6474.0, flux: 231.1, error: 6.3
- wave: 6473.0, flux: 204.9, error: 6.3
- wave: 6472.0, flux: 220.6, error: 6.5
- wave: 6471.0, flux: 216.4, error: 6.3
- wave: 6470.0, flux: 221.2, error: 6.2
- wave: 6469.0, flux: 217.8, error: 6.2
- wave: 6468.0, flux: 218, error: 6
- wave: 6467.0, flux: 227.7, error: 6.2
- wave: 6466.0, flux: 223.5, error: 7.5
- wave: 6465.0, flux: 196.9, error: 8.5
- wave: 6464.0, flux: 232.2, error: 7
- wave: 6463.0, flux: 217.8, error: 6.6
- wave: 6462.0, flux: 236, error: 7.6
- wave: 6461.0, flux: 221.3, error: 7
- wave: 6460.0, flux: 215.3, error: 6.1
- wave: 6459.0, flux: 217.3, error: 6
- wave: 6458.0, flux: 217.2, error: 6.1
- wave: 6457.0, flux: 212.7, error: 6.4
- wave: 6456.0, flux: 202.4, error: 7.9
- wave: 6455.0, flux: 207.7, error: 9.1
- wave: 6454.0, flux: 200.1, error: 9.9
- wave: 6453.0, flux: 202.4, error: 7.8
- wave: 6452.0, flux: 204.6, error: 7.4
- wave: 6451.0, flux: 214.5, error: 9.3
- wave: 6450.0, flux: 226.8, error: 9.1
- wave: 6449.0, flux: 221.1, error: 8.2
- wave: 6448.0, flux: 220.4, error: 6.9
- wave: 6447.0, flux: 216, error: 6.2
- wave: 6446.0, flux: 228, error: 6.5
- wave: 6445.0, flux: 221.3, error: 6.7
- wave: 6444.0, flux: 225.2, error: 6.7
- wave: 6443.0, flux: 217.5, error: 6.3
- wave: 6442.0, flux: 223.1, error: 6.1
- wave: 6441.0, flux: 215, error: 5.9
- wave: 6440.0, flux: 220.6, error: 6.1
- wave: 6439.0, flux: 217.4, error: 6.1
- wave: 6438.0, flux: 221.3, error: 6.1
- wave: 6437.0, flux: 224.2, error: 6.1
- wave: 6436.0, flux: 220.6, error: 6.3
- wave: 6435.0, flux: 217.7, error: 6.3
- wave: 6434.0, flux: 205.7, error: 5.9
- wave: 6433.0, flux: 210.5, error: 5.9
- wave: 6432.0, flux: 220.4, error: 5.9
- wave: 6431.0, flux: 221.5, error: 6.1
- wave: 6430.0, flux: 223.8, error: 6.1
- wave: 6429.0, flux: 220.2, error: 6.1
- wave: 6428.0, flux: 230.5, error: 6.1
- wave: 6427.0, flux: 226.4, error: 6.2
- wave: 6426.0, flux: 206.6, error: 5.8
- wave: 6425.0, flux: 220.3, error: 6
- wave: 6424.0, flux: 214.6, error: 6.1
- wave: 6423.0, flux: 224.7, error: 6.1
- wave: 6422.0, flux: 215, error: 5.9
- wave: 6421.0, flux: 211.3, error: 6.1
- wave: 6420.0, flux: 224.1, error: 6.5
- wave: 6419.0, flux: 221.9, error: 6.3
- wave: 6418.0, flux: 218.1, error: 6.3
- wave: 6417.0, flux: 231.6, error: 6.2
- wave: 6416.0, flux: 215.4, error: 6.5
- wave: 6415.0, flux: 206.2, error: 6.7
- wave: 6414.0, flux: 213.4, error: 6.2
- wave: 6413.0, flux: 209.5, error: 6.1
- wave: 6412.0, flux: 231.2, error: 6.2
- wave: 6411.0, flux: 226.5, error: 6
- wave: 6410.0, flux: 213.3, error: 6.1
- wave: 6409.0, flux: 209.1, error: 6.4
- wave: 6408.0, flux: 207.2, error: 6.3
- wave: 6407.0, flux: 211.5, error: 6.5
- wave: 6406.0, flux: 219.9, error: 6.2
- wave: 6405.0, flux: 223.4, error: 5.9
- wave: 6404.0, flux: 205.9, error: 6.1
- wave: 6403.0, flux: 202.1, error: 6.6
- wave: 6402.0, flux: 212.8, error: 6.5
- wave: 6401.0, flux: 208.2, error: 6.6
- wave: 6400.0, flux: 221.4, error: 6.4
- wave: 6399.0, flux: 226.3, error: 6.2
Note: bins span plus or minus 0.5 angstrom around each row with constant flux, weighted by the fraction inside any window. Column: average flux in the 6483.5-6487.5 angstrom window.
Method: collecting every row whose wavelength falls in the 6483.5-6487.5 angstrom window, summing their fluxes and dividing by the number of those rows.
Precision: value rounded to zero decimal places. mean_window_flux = 222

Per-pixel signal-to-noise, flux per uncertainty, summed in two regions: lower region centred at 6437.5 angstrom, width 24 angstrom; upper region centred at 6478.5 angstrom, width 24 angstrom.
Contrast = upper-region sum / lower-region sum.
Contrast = 0.92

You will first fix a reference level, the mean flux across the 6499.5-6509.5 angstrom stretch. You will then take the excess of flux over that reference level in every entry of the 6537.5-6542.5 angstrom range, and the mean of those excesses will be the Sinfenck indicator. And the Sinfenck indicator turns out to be 8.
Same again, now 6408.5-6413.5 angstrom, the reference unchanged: 4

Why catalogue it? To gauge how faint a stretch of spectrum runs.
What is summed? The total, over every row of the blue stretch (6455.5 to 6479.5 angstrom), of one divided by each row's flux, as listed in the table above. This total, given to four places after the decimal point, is 0.1105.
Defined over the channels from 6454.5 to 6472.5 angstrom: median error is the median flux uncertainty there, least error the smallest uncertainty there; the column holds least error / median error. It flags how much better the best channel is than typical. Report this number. 0.930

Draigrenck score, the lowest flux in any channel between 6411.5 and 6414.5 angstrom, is 209.5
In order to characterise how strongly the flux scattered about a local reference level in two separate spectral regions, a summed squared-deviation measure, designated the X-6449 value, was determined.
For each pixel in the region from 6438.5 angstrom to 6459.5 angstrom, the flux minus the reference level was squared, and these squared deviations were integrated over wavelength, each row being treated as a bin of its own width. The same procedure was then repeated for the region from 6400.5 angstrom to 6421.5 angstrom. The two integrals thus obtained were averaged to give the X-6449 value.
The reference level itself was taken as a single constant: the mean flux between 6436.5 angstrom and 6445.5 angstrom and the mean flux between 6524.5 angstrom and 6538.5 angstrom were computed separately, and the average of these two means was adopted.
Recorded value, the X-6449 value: 1617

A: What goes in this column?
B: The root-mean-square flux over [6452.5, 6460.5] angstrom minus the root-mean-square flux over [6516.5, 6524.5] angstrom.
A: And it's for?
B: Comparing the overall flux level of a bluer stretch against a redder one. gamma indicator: -12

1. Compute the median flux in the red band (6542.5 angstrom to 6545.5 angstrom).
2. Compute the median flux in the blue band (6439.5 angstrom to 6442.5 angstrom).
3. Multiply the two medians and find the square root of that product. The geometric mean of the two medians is 238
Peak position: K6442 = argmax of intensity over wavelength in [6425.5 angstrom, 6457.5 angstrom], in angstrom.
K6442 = 6428.0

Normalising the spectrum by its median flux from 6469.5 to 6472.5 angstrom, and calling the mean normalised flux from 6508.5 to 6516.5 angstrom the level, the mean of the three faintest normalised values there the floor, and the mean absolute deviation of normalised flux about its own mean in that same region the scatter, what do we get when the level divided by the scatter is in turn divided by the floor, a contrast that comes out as 58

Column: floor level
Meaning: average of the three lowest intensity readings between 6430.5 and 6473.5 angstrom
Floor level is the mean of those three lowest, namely 200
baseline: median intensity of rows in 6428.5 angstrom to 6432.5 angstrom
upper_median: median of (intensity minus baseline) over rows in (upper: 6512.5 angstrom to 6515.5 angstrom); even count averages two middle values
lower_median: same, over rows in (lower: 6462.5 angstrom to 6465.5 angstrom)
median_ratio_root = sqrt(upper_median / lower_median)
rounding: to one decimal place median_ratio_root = 1.6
